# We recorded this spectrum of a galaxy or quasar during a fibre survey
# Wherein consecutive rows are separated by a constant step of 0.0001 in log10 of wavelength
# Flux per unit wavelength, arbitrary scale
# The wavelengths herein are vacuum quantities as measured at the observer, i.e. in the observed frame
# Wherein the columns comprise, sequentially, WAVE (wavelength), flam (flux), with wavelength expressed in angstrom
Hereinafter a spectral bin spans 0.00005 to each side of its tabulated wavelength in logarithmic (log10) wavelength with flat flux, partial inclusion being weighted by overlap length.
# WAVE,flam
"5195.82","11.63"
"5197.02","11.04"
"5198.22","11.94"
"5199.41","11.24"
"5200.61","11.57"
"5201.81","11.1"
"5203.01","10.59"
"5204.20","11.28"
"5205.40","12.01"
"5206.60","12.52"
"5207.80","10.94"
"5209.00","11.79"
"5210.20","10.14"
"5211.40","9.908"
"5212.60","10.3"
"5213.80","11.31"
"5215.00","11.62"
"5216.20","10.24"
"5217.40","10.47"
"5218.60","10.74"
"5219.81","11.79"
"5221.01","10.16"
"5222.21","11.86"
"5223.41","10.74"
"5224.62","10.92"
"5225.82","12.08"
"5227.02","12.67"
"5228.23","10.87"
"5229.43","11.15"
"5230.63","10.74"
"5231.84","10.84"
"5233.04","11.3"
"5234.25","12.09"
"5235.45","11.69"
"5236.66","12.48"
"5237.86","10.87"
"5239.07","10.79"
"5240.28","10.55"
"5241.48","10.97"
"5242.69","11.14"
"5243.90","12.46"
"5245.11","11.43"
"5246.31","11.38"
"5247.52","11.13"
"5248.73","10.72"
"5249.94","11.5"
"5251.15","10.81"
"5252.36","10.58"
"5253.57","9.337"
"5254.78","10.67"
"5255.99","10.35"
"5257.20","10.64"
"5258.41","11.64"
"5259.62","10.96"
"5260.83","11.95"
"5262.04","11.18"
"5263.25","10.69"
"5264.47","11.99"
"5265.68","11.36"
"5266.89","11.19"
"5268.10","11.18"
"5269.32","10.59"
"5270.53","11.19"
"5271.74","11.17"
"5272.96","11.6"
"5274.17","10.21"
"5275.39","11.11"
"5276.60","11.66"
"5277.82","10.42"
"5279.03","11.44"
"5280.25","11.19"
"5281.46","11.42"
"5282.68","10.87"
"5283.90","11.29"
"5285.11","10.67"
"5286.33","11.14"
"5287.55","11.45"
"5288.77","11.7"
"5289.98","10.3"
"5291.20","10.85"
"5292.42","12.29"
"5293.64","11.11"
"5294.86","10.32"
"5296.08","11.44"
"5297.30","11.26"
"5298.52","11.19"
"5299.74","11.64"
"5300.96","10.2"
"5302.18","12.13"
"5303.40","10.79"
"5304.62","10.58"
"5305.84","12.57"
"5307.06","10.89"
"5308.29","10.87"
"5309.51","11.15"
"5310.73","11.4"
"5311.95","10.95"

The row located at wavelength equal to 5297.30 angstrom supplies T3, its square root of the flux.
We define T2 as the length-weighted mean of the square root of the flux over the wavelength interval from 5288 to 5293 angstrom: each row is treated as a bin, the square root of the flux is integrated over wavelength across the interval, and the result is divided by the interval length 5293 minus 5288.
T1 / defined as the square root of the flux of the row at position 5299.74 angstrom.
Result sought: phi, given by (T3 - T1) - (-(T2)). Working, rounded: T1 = 3.41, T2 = 3.36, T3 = 3.36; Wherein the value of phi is 3.30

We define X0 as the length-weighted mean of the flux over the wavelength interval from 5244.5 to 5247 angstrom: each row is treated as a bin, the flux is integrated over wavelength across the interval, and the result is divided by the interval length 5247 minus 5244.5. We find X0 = 11.4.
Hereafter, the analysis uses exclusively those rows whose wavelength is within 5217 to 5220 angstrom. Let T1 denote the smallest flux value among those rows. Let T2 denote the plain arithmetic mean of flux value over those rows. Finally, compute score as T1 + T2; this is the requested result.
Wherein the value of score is 21.5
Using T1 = 10.47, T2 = 11.0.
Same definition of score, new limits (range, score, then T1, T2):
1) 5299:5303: 21.5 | 10.2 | 11.3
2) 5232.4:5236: 23.0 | 11.3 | 11.7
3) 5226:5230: 22.4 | 10.87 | 11.6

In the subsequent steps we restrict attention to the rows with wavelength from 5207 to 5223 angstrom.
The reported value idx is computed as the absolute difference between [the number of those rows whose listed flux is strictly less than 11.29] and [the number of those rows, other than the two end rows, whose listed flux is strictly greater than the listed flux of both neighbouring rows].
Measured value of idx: 5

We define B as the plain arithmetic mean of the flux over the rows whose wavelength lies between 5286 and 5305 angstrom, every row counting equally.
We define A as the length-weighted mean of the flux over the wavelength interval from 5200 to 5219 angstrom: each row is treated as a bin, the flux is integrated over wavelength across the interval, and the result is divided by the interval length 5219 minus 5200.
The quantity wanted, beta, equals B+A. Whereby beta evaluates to 22.2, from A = 11.0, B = 11.1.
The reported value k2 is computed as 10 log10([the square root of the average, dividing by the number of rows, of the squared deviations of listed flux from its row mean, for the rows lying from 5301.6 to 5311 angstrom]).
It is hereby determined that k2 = -1.8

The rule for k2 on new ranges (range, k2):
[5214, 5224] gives -1.8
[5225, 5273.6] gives -1.9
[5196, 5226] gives -1.6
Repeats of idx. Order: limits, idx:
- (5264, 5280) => 5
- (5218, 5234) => 4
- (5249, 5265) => 6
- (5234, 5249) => 5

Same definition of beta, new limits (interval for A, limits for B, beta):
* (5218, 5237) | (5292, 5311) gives 22.6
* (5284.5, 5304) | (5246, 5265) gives 22.1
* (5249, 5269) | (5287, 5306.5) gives 22.2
